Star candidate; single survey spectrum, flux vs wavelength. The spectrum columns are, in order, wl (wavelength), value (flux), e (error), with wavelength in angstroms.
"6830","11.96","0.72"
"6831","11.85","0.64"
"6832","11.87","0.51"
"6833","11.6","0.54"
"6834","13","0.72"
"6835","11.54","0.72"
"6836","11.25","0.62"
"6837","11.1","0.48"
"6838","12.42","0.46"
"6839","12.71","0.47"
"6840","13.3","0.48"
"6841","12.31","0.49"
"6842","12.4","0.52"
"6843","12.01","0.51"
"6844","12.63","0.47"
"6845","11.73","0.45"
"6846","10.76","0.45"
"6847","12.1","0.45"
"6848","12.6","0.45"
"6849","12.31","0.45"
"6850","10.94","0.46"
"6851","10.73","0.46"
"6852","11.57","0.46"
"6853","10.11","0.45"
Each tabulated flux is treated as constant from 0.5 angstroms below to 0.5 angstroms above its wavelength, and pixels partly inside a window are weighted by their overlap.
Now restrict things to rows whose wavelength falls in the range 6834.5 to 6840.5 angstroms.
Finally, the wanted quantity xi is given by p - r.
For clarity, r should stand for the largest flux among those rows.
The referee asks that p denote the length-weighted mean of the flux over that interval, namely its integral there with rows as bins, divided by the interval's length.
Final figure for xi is -1.2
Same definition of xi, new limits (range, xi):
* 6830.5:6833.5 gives -0.1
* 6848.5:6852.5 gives -0.9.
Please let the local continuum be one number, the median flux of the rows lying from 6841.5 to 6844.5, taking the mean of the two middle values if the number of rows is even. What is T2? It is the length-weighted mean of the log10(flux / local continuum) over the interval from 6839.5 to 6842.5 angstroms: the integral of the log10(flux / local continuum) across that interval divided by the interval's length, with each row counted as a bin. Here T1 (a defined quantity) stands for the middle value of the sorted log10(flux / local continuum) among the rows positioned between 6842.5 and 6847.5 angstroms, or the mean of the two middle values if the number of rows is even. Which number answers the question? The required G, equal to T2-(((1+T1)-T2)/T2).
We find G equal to -107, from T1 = -0.014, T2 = 0.009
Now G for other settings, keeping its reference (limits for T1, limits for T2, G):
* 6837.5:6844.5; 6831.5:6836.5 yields 51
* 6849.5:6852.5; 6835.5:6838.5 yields 33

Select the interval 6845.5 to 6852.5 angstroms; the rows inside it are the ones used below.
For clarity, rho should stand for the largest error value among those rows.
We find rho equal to 0.460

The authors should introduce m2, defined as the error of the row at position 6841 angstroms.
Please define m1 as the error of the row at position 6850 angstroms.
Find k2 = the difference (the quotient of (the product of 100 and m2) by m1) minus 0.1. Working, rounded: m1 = 0.460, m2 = 0.490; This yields 106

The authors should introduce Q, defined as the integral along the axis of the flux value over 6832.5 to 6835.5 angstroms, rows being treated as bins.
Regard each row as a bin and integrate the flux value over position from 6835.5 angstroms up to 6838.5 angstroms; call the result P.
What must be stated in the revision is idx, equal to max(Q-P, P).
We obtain 34.8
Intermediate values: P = 34.8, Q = 36.1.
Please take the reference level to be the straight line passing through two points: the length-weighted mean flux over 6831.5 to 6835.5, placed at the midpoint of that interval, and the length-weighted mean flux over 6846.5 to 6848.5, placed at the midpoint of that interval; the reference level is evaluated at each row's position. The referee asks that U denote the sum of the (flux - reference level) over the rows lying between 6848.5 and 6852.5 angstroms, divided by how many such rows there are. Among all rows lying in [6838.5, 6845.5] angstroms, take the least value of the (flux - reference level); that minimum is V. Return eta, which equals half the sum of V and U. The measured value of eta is -0.80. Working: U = -1.0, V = -0.6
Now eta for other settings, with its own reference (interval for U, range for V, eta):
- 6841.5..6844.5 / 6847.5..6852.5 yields -0.80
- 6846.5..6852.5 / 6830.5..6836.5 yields -0.75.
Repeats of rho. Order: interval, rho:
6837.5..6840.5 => 0.480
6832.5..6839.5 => 0.720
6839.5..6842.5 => 0.520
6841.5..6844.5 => 0.520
